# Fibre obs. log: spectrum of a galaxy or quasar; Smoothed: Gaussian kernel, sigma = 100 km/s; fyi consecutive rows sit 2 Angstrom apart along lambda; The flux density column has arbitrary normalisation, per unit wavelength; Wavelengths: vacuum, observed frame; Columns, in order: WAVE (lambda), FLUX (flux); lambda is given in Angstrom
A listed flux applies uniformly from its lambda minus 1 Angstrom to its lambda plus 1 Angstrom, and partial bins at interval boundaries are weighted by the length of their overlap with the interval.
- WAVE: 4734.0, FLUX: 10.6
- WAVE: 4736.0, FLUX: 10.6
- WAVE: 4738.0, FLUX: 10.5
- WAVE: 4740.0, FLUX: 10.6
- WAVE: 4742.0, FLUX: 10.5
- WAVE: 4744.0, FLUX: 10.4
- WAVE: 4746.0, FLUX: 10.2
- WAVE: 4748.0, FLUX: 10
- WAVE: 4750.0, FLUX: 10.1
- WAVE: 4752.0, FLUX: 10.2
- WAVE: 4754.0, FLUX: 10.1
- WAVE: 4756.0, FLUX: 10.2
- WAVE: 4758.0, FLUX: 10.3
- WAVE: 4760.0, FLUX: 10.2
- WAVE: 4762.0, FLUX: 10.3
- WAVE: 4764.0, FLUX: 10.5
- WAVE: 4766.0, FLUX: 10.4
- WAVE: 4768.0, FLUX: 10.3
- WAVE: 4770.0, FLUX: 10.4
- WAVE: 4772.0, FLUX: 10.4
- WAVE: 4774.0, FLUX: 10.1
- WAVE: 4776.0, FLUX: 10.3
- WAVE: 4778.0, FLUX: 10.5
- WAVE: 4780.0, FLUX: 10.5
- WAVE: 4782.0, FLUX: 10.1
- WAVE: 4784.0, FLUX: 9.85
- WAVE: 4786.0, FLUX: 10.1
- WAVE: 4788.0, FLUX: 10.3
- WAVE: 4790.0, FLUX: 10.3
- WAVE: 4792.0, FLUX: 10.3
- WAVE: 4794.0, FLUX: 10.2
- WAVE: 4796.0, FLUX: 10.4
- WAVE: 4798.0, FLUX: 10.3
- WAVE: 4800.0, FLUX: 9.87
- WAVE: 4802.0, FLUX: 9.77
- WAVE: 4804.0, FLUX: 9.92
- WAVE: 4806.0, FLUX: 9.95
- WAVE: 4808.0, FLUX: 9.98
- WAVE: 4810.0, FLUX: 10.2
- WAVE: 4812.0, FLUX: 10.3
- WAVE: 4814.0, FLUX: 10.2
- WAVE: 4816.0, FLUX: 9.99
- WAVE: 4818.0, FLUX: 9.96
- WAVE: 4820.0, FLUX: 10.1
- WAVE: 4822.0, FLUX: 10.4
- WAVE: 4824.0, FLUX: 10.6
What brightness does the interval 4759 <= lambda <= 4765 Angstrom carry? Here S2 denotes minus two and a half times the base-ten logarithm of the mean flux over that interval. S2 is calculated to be -2.54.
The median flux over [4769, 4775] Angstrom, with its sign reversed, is -10.4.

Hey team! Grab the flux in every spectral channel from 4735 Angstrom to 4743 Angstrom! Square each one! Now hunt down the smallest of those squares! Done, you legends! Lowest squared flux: 110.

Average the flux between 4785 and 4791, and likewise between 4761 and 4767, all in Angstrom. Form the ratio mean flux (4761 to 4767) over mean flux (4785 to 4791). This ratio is 1.02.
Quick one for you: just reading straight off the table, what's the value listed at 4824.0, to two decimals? 10.60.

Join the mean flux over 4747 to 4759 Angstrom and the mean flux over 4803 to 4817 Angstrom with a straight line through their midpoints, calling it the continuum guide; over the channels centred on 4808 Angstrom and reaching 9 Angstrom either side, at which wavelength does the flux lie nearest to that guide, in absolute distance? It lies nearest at 4816.0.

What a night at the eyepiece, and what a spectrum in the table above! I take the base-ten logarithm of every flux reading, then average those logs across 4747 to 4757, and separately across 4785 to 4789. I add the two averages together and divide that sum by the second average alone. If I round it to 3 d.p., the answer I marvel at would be 1.997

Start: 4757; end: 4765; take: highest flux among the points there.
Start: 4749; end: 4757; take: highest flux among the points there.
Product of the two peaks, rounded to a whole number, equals 107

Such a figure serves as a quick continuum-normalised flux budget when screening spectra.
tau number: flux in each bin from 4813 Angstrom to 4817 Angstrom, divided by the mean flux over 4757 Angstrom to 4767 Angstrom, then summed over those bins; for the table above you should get 1.95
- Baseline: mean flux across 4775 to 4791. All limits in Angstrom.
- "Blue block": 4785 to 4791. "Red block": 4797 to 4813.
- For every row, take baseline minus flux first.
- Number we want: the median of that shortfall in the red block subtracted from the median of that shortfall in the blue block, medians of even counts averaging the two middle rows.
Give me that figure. -0.335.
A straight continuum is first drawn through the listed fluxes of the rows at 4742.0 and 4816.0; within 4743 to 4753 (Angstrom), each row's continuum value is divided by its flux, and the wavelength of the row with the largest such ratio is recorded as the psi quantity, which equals 4748.0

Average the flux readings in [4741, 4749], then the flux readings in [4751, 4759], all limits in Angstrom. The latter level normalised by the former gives 0.99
